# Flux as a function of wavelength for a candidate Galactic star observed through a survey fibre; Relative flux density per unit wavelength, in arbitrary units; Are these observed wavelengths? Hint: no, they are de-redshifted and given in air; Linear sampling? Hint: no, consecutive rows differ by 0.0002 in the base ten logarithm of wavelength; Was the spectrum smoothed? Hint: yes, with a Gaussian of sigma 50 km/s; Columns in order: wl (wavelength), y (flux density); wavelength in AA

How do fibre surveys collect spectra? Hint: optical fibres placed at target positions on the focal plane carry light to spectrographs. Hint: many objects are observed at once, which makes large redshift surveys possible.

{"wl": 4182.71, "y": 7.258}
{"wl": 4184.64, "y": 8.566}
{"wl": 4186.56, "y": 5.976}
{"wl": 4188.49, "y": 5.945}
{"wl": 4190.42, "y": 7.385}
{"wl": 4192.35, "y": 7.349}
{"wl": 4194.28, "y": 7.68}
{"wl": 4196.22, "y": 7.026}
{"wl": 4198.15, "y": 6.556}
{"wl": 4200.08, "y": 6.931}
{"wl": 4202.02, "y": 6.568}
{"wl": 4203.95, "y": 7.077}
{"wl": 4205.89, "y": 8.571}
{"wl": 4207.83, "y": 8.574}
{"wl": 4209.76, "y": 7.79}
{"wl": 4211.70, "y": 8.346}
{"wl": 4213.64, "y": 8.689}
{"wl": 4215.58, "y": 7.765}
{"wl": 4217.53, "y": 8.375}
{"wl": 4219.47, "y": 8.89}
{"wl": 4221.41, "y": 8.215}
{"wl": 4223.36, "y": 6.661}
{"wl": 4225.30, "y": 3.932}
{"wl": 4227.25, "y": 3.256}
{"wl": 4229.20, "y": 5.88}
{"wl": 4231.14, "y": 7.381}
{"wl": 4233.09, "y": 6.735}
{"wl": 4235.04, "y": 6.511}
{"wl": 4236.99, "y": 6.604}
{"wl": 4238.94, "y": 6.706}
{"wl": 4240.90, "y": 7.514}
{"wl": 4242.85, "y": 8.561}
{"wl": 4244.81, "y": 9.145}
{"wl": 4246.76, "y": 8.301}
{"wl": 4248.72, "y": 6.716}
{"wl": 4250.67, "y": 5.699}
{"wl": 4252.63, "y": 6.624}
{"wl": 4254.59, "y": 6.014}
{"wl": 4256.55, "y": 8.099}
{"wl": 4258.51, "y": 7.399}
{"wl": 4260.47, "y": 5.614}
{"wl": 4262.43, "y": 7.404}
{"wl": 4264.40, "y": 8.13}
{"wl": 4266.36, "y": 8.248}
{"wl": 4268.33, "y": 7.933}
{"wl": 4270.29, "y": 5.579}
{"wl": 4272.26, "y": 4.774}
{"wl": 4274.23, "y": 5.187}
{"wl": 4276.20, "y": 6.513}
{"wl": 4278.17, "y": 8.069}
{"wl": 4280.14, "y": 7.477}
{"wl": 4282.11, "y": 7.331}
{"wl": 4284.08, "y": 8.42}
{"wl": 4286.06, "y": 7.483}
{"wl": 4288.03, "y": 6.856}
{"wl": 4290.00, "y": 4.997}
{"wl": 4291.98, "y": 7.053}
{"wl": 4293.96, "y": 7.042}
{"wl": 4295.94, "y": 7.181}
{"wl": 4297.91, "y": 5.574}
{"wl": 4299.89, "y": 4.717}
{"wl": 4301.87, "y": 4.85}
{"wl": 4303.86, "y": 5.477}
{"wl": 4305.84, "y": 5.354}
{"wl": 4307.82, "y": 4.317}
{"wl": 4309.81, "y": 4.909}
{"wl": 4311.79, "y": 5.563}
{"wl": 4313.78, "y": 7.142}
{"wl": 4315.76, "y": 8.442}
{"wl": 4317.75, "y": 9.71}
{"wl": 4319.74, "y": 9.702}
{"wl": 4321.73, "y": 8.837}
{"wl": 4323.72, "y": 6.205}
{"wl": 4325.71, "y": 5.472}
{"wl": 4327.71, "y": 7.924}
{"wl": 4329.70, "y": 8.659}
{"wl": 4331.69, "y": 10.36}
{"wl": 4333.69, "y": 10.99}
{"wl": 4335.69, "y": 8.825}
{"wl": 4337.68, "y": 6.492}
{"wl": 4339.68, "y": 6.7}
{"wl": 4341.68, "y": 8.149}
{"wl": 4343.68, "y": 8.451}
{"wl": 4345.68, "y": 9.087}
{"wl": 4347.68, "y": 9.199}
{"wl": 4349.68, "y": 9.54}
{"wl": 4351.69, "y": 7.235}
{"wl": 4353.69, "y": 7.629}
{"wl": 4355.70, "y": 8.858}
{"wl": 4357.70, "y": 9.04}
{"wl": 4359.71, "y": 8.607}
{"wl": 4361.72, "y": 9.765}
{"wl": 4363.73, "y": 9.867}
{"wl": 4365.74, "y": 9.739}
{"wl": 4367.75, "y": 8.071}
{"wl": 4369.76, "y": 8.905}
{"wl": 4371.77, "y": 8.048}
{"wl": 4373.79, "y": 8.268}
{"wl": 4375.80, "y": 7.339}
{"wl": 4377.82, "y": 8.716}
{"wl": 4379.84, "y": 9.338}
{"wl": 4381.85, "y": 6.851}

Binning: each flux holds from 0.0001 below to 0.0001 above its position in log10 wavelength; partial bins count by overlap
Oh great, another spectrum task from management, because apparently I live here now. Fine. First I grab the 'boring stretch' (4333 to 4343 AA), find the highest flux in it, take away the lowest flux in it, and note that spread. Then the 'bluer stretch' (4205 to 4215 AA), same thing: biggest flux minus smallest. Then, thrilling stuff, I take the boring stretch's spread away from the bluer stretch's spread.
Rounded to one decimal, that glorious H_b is -3.6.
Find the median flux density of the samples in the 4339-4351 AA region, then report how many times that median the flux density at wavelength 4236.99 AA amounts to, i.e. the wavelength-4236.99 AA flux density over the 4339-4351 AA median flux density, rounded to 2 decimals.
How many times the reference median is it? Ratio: 0.75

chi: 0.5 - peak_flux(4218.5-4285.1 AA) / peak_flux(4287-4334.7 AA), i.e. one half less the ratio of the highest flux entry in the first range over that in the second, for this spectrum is -0.332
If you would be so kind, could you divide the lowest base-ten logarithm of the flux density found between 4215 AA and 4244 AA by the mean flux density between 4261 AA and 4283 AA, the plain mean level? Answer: 0.074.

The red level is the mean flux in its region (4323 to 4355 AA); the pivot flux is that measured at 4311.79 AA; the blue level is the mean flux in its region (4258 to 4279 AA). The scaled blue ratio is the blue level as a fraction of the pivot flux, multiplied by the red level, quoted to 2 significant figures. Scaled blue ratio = 10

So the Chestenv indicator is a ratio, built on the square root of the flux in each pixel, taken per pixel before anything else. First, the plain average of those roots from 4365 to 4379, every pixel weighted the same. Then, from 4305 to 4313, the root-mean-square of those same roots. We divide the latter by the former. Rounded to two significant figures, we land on 0.77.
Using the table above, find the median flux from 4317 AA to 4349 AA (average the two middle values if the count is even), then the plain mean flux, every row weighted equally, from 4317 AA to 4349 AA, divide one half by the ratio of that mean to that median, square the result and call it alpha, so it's 0.269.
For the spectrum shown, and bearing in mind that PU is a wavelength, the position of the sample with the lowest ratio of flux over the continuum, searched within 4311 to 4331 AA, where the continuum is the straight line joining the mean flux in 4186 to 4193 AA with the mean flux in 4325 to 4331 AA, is 4325.71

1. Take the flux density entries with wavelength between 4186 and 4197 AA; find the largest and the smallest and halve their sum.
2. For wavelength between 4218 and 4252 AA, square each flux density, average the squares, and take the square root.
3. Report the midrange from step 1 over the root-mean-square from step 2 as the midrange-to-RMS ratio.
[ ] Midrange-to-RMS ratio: 1.0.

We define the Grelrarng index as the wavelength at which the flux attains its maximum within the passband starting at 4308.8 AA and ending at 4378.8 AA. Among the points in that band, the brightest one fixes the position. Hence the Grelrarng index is 4333.69 AA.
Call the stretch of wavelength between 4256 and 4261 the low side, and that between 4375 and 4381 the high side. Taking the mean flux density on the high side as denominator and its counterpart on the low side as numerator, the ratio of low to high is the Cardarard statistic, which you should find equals 0.8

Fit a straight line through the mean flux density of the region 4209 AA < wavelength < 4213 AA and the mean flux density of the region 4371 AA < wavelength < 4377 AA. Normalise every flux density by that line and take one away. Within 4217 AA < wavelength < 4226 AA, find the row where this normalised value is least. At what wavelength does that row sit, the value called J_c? 4225.30 AA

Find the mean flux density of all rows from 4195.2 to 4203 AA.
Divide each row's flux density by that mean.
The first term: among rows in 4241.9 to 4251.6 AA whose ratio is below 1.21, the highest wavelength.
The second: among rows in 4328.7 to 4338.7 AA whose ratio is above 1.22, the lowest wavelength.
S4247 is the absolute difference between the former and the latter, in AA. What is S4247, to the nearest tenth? 79.0 AA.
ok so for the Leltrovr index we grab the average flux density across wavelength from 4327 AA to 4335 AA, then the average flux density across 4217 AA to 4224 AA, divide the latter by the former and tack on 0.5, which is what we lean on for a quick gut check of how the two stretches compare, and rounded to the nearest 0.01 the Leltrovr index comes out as 1.35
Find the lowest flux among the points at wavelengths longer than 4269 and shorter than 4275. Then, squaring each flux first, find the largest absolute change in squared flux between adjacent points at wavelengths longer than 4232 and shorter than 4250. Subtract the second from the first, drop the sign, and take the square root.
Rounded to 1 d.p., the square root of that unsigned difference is 4.4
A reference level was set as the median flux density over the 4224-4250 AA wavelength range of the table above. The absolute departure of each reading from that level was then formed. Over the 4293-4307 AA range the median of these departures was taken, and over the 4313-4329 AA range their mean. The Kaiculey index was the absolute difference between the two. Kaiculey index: 0.4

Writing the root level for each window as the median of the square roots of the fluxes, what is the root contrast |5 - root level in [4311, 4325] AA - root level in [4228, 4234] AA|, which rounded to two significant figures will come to 0.50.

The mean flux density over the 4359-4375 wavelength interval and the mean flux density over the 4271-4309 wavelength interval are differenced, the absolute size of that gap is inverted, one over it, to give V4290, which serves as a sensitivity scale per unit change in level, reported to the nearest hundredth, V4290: 0.38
